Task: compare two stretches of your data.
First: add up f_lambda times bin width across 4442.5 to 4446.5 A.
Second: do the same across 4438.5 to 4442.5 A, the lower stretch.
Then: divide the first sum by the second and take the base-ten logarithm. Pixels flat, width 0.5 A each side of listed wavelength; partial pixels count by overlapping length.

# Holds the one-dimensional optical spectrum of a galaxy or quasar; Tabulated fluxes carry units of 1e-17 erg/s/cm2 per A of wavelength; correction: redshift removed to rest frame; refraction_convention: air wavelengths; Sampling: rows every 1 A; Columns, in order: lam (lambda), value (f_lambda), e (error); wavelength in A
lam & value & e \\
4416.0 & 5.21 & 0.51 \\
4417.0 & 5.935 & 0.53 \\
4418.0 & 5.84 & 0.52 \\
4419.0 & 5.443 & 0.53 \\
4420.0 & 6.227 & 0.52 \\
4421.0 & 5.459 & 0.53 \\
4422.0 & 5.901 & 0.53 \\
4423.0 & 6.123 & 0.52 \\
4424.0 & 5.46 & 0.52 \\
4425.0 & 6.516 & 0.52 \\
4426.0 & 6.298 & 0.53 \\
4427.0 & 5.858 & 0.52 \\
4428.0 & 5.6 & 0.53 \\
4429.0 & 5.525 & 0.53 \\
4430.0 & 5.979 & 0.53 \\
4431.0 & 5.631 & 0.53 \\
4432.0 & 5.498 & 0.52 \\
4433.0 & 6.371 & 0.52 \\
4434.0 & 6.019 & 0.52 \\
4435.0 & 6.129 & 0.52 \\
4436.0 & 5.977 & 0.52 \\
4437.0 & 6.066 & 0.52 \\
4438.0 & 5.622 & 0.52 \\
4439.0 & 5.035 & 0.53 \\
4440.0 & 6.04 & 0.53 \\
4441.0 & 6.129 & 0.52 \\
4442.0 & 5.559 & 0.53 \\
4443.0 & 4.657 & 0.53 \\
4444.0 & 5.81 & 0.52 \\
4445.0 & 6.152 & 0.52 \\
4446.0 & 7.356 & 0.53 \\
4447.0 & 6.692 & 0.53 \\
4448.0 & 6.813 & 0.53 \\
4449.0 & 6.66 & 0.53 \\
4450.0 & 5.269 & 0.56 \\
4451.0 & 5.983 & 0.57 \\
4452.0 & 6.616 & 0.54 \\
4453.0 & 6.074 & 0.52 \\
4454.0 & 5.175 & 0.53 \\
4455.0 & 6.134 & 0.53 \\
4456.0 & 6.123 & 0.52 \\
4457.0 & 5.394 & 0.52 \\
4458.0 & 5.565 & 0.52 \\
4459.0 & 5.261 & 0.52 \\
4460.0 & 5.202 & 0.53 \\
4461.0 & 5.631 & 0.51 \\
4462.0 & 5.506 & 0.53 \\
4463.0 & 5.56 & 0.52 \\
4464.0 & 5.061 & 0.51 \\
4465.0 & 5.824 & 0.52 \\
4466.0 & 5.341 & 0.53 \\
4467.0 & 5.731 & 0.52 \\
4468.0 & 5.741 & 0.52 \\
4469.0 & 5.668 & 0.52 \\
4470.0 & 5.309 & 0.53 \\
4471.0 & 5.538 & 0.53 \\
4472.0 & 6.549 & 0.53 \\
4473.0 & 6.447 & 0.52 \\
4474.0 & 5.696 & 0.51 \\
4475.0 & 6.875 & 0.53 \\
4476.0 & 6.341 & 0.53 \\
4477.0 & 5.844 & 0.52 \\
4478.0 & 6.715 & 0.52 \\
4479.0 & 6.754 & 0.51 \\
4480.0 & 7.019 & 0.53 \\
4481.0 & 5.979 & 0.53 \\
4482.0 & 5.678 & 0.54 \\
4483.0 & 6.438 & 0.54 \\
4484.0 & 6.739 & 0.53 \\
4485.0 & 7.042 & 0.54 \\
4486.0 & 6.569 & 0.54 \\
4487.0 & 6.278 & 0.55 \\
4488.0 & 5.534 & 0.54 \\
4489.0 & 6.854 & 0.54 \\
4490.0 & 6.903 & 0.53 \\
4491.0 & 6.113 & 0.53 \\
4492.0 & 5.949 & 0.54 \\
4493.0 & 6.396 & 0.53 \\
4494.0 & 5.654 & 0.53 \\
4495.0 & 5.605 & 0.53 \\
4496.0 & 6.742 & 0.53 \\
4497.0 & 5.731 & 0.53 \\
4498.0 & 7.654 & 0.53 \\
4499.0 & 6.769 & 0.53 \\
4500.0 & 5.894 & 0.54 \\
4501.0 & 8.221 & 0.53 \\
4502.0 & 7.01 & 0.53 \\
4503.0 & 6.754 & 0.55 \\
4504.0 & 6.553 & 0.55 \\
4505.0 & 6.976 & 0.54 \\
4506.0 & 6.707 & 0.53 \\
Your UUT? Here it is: 0.02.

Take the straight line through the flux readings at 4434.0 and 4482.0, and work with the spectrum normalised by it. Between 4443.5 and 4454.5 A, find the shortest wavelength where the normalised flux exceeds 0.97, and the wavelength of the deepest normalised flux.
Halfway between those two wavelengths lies 4449.0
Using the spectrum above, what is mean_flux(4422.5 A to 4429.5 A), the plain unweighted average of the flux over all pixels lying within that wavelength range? 5.91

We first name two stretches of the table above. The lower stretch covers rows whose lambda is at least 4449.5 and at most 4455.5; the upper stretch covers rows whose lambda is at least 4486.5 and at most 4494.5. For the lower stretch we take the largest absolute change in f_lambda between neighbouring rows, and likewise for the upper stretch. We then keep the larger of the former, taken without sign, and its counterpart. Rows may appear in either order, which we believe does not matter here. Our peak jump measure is 1.32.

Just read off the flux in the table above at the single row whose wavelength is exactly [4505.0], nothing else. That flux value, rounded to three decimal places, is 6.976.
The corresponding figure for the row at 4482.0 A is 5.678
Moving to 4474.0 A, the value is 5.696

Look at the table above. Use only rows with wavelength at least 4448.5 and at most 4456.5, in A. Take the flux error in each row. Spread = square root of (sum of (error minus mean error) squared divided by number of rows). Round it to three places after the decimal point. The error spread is 0.017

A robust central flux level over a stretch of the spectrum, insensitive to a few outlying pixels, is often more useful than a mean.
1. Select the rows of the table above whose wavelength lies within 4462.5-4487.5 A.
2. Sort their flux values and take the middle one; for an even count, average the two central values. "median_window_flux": 5.98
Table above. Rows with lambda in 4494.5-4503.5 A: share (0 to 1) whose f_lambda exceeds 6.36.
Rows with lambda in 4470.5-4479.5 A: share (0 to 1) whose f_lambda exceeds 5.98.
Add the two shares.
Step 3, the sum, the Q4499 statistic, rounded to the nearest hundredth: 1.33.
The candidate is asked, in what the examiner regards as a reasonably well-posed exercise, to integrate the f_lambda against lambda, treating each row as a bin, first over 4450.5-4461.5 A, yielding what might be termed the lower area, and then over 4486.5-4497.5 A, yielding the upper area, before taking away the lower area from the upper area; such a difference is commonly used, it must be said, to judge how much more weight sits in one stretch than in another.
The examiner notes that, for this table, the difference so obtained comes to 5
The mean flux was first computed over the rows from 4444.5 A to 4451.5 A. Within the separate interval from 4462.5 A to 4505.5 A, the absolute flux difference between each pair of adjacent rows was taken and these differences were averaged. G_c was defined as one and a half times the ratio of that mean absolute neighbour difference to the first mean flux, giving 0.145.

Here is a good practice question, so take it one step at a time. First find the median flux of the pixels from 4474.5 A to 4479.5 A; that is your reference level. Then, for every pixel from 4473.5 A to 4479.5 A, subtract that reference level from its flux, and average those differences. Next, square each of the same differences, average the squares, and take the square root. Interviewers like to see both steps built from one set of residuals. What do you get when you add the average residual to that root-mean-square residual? 0.23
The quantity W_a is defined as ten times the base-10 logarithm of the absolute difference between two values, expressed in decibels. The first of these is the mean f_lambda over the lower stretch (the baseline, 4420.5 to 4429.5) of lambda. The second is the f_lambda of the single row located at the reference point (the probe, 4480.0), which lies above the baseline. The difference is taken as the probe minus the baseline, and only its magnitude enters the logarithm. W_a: 1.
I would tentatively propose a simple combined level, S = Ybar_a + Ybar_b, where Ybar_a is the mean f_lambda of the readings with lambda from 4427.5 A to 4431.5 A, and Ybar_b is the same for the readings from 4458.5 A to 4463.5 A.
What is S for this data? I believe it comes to 11.1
